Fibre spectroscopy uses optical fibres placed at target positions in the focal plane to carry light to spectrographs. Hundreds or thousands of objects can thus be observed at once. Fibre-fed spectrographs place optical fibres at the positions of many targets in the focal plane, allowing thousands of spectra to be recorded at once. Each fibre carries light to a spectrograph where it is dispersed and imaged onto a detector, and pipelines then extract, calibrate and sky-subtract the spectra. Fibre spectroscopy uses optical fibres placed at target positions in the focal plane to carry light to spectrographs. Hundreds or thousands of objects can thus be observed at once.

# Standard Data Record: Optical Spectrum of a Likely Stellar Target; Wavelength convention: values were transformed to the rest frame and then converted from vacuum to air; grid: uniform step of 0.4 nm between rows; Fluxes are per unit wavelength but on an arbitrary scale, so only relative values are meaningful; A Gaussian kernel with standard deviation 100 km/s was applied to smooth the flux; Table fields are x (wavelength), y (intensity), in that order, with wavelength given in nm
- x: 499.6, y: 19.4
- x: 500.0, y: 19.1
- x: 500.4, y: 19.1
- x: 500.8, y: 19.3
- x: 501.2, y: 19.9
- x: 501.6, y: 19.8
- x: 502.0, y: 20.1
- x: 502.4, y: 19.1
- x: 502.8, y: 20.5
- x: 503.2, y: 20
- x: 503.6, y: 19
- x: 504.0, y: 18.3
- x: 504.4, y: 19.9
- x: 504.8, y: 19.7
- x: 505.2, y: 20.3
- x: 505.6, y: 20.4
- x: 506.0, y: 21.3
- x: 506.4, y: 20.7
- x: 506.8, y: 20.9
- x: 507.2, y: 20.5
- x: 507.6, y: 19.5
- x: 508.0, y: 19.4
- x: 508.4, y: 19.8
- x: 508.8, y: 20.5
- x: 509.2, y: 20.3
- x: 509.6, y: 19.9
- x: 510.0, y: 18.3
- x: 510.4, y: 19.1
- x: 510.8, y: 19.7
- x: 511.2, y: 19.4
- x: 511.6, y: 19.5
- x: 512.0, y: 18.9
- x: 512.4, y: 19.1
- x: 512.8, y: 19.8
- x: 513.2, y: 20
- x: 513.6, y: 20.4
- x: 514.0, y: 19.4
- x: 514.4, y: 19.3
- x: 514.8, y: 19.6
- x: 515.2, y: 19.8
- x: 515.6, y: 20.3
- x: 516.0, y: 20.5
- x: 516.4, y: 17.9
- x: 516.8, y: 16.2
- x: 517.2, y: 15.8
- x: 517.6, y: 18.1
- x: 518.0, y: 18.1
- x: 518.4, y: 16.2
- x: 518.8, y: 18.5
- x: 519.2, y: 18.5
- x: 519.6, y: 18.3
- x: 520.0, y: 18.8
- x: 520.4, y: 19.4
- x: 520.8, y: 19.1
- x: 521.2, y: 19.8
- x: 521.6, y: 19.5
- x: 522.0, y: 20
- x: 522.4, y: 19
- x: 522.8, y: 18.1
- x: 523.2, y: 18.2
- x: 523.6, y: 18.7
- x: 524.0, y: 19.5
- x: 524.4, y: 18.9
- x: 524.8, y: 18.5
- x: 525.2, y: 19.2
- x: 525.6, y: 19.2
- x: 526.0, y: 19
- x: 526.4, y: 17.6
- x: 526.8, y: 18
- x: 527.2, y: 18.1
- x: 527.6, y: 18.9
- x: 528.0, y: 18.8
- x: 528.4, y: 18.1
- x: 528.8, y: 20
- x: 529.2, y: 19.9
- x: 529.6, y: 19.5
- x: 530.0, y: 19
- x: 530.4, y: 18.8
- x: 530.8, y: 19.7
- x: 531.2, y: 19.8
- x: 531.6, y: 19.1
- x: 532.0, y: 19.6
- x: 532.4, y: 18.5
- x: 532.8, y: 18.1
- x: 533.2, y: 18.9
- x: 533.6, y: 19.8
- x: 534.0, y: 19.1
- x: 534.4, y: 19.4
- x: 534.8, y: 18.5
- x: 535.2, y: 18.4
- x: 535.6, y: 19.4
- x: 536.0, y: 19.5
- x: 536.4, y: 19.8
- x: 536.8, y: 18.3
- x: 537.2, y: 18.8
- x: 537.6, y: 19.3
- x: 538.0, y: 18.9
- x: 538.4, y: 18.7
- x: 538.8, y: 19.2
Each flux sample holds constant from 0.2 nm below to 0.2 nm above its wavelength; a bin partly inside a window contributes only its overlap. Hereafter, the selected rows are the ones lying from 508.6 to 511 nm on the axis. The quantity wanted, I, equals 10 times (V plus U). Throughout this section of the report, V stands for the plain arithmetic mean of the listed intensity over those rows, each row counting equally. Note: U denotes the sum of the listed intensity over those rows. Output 1374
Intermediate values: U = 118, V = 19.6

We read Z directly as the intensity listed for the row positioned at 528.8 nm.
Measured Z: 20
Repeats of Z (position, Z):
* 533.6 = 19.8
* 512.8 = 19.8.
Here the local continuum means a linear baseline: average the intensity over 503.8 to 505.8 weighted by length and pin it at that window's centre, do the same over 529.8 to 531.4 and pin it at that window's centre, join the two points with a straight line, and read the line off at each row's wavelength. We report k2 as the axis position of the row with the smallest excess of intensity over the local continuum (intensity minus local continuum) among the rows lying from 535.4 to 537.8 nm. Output 536.8 nm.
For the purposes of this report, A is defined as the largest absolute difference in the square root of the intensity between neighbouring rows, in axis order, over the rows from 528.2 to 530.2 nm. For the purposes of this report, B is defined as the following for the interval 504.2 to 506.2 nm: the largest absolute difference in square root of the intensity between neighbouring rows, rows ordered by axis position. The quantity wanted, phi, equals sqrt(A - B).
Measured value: 0.35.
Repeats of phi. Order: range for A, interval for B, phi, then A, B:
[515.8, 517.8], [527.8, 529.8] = 0.28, 0.30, 0.218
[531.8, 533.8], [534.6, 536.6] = 0.10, 0.13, 0.115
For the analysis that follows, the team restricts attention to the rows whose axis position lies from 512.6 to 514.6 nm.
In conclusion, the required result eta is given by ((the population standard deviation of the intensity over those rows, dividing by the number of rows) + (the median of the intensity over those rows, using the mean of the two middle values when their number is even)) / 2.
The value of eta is 10.1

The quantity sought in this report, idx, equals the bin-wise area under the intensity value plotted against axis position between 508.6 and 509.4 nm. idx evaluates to 16.3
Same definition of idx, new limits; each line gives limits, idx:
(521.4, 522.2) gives 15.8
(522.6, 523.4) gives 14.5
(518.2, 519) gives 13.9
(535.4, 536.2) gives 15.6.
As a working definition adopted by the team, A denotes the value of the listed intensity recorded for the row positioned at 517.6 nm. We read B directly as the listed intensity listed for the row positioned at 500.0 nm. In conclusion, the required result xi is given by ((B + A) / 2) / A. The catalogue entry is 1.03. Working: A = 18.1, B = 19.1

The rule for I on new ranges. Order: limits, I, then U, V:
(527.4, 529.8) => 1344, 115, 19.2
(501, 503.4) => 1393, 119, 19.9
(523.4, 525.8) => 1330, 114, 19.0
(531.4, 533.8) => 1330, 114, 19.0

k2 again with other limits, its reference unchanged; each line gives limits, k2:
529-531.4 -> 530.4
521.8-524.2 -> 522.8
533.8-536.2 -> 535.2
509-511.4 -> 510.0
